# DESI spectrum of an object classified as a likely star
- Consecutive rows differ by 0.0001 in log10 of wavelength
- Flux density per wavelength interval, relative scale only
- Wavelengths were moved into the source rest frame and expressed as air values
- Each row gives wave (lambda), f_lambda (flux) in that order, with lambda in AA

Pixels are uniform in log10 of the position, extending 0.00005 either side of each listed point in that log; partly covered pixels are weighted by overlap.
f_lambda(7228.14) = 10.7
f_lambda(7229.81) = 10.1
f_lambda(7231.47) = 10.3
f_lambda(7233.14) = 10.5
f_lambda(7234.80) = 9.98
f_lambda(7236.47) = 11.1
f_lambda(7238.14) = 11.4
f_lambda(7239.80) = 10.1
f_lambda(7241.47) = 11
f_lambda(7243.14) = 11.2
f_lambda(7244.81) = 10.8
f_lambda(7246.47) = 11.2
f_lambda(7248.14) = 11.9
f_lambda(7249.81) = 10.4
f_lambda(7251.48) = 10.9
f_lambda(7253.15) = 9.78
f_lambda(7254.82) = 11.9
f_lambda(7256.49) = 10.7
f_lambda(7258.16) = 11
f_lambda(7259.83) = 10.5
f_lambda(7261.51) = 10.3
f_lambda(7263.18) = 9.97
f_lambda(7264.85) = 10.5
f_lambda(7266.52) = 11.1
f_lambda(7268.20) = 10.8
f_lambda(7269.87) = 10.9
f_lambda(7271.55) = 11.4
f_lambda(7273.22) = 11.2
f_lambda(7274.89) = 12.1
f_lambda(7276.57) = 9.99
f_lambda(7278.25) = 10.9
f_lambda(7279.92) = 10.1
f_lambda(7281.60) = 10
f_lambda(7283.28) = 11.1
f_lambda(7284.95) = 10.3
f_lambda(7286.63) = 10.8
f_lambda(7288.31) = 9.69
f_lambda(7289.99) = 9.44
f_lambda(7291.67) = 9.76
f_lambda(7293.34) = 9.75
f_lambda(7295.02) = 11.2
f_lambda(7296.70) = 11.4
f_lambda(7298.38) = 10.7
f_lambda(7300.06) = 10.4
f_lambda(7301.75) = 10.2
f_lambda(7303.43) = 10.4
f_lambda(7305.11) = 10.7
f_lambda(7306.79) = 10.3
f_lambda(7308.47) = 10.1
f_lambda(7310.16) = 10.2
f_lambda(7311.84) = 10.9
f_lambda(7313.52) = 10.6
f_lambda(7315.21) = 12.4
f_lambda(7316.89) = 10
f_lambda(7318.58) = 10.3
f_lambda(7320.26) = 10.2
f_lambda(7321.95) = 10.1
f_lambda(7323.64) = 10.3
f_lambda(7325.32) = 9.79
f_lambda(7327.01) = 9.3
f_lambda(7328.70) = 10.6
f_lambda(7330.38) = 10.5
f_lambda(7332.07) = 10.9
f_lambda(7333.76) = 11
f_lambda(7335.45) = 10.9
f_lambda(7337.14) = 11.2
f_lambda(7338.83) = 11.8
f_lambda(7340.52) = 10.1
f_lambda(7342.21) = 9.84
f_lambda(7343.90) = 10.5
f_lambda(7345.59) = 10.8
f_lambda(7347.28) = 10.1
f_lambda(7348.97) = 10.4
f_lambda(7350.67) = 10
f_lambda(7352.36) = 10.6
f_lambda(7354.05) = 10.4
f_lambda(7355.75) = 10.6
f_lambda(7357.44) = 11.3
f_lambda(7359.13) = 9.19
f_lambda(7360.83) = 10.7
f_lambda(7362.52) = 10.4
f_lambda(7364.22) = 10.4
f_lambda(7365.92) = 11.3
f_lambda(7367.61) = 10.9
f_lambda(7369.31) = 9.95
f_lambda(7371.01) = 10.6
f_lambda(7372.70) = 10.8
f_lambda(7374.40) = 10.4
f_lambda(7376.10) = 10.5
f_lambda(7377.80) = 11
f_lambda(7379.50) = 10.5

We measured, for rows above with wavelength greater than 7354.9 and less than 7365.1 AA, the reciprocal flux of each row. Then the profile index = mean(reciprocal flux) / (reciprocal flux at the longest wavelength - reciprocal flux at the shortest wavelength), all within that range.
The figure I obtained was 53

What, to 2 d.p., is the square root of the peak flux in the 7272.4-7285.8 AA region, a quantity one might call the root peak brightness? 3.48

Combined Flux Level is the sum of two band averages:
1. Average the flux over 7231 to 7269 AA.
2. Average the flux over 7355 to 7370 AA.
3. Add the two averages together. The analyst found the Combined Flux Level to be 21.3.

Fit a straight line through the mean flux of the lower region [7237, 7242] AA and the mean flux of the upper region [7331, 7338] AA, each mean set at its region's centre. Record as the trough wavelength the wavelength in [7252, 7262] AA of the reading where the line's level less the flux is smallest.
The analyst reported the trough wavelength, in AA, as 7254.82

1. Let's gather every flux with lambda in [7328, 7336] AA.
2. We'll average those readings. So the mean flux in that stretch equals 10.8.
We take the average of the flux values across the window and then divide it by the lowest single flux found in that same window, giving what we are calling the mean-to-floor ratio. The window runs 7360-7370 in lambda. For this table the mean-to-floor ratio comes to 1.07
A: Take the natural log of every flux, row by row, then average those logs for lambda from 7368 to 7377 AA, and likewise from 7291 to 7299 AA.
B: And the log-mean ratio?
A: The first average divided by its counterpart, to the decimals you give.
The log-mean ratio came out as 1.00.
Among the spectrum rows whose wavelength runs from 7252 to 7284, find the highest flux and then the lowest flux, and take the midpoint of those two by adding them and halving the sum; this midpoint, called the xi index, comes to 10.9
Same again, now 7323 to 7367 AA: 10.5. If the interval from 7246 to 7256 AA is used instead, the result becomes 10.8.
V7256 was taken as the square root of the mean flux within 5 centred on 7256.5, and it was 3.35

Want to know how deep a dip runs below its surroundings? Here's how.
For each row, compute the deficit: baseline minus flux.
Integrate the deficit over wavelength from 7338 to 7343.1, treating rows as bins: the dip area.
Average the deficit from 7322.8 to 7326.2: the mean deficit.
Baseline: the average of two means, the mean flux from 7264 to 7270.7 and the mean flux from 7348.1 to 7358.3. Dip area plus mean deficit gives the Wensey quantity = 1.2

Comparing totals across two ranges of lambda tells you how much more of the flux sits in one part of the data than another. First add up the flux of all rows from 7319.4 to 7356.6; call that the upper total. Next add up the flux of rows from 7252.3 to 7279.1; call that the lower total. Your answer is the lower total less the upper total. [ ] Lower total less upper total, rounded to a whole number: -57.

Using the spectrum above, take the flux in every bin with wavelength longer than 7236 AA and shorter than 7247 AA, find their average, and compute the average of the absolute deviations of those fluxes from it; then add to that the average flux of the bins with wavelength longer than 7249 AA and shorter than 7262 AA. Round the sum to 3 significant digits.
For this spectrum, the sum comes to 11.0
